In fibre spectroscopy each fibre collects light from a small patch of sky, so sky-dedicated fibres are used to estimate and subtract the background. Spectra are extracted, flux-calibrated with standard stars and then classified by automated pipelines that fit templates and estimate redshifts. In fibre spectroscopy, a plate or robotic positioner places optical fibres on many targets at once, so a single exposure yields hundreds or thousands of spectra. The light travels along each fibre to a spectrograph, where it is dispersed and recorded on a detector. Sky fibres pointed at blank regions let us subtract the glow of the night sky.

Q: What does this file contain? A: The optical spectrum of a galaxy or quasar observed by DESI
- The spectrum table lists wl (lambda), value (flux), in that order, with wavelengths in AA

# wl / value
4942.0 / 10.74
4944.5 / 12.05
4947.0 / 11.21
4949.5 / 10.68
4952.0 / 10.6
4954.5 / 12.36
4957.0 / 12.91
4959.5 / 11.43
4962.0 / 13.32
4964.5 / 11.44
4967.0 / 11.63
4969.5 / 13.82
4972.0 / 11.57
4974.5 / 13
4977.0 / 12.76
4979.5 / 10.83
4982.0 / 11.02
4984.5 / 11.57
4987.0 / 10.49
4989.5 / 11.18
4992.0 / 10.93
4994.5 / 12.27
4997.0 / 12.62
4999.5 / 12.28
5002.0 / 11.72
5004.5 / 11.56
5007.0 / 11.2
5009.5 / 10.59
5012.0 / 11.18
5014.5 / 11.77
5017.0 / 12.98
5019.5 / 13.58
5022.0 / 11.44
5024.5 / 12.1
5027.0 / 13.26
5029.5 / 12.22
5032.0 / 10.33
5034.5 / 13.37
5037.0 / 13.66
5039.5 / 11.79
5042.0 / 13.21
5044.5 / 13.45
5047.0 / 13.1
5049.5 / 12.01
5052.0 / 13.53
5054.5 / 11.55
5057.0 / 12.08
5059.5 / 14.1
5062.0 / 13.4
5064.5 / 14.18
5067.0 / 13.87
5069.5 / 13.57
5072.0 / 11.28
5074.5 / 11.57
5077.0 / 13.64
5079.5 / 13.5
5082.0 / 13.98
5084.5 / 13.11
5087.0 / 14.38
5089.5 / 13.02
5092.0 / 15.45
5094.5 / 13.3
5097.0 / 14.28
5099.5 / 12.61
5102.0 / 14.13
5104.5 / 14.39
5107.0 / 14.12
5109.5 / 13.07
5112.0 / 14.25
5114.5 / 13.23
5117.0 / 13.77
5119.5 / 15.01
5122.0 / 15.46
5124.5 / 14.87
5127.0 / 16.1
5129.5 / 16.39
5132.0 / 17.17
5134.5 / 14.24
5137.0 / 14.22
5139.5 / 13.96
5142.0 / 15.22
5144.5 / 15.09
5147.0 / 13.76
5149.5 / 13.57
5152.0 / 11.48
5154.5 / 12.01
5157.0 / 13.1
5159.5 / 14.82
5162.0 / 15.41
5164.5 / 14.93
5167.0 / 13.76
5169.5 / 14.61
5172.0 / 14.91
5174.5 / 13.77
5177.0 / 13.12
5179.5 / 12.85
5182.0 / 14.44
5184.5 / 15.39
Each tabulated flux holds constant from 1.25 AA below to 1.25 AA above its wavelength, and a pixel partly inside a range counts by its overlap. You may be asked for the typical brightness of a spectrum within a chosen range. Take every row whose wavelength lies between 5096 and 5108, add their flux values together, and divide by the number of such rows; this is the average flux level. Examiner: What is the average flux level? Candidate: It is 13.9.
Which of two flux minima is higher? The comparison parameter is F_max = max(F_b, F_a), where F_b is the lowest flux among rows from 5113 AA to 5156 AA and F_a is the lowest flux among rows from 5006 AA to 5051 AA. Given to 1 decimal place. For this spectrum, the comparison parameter 11.5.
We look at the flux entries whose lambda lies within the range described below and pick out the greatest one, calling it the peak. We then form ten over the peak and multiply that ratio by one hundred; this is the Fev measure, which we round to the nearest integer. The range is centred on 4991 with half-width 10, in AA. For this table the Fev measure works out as 79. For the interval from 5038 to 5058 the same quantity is 74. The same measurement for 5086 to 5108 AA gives 65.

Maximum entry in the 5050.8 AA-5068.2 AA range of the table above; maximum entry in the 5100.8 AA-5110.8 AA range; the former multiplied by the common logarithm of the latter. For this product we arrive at 16.4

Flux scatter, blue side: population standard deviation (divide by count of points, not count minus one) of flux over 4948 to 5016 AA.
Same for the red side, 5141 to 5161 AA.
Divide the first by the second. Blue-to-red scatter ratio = 0.68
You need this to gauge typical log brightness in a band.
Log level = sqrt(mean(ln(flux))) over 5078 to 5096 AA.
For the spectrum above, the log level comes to 1.62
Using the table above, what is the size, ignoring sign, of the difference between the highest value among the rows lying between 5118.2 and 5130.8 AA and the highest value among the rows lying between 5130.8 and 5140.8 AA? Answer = 0.8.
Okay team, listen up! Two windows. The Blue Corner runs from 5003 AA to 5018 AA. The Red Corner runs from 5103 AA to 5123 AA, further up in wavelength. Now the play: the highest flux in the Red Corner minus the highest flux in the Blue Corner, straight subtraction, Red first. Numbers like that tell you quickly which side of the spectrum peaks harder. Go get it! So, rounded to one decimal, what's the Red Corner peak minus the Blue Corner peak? 2.5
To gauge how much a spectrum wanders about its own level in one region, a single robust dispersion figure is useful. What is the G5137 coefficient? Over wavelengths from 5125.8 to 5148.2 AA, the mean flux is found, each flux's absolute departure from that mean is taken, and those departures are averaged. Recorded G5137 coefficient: 1.0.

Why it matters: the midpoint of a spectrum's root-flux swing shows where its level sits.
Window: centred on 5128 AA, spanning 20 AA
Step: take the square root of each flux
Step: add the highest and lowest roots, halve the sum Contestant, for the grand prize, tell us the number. 4.0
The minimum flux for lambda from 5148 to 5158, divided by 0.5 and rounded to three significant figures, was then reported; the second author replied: 23.0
